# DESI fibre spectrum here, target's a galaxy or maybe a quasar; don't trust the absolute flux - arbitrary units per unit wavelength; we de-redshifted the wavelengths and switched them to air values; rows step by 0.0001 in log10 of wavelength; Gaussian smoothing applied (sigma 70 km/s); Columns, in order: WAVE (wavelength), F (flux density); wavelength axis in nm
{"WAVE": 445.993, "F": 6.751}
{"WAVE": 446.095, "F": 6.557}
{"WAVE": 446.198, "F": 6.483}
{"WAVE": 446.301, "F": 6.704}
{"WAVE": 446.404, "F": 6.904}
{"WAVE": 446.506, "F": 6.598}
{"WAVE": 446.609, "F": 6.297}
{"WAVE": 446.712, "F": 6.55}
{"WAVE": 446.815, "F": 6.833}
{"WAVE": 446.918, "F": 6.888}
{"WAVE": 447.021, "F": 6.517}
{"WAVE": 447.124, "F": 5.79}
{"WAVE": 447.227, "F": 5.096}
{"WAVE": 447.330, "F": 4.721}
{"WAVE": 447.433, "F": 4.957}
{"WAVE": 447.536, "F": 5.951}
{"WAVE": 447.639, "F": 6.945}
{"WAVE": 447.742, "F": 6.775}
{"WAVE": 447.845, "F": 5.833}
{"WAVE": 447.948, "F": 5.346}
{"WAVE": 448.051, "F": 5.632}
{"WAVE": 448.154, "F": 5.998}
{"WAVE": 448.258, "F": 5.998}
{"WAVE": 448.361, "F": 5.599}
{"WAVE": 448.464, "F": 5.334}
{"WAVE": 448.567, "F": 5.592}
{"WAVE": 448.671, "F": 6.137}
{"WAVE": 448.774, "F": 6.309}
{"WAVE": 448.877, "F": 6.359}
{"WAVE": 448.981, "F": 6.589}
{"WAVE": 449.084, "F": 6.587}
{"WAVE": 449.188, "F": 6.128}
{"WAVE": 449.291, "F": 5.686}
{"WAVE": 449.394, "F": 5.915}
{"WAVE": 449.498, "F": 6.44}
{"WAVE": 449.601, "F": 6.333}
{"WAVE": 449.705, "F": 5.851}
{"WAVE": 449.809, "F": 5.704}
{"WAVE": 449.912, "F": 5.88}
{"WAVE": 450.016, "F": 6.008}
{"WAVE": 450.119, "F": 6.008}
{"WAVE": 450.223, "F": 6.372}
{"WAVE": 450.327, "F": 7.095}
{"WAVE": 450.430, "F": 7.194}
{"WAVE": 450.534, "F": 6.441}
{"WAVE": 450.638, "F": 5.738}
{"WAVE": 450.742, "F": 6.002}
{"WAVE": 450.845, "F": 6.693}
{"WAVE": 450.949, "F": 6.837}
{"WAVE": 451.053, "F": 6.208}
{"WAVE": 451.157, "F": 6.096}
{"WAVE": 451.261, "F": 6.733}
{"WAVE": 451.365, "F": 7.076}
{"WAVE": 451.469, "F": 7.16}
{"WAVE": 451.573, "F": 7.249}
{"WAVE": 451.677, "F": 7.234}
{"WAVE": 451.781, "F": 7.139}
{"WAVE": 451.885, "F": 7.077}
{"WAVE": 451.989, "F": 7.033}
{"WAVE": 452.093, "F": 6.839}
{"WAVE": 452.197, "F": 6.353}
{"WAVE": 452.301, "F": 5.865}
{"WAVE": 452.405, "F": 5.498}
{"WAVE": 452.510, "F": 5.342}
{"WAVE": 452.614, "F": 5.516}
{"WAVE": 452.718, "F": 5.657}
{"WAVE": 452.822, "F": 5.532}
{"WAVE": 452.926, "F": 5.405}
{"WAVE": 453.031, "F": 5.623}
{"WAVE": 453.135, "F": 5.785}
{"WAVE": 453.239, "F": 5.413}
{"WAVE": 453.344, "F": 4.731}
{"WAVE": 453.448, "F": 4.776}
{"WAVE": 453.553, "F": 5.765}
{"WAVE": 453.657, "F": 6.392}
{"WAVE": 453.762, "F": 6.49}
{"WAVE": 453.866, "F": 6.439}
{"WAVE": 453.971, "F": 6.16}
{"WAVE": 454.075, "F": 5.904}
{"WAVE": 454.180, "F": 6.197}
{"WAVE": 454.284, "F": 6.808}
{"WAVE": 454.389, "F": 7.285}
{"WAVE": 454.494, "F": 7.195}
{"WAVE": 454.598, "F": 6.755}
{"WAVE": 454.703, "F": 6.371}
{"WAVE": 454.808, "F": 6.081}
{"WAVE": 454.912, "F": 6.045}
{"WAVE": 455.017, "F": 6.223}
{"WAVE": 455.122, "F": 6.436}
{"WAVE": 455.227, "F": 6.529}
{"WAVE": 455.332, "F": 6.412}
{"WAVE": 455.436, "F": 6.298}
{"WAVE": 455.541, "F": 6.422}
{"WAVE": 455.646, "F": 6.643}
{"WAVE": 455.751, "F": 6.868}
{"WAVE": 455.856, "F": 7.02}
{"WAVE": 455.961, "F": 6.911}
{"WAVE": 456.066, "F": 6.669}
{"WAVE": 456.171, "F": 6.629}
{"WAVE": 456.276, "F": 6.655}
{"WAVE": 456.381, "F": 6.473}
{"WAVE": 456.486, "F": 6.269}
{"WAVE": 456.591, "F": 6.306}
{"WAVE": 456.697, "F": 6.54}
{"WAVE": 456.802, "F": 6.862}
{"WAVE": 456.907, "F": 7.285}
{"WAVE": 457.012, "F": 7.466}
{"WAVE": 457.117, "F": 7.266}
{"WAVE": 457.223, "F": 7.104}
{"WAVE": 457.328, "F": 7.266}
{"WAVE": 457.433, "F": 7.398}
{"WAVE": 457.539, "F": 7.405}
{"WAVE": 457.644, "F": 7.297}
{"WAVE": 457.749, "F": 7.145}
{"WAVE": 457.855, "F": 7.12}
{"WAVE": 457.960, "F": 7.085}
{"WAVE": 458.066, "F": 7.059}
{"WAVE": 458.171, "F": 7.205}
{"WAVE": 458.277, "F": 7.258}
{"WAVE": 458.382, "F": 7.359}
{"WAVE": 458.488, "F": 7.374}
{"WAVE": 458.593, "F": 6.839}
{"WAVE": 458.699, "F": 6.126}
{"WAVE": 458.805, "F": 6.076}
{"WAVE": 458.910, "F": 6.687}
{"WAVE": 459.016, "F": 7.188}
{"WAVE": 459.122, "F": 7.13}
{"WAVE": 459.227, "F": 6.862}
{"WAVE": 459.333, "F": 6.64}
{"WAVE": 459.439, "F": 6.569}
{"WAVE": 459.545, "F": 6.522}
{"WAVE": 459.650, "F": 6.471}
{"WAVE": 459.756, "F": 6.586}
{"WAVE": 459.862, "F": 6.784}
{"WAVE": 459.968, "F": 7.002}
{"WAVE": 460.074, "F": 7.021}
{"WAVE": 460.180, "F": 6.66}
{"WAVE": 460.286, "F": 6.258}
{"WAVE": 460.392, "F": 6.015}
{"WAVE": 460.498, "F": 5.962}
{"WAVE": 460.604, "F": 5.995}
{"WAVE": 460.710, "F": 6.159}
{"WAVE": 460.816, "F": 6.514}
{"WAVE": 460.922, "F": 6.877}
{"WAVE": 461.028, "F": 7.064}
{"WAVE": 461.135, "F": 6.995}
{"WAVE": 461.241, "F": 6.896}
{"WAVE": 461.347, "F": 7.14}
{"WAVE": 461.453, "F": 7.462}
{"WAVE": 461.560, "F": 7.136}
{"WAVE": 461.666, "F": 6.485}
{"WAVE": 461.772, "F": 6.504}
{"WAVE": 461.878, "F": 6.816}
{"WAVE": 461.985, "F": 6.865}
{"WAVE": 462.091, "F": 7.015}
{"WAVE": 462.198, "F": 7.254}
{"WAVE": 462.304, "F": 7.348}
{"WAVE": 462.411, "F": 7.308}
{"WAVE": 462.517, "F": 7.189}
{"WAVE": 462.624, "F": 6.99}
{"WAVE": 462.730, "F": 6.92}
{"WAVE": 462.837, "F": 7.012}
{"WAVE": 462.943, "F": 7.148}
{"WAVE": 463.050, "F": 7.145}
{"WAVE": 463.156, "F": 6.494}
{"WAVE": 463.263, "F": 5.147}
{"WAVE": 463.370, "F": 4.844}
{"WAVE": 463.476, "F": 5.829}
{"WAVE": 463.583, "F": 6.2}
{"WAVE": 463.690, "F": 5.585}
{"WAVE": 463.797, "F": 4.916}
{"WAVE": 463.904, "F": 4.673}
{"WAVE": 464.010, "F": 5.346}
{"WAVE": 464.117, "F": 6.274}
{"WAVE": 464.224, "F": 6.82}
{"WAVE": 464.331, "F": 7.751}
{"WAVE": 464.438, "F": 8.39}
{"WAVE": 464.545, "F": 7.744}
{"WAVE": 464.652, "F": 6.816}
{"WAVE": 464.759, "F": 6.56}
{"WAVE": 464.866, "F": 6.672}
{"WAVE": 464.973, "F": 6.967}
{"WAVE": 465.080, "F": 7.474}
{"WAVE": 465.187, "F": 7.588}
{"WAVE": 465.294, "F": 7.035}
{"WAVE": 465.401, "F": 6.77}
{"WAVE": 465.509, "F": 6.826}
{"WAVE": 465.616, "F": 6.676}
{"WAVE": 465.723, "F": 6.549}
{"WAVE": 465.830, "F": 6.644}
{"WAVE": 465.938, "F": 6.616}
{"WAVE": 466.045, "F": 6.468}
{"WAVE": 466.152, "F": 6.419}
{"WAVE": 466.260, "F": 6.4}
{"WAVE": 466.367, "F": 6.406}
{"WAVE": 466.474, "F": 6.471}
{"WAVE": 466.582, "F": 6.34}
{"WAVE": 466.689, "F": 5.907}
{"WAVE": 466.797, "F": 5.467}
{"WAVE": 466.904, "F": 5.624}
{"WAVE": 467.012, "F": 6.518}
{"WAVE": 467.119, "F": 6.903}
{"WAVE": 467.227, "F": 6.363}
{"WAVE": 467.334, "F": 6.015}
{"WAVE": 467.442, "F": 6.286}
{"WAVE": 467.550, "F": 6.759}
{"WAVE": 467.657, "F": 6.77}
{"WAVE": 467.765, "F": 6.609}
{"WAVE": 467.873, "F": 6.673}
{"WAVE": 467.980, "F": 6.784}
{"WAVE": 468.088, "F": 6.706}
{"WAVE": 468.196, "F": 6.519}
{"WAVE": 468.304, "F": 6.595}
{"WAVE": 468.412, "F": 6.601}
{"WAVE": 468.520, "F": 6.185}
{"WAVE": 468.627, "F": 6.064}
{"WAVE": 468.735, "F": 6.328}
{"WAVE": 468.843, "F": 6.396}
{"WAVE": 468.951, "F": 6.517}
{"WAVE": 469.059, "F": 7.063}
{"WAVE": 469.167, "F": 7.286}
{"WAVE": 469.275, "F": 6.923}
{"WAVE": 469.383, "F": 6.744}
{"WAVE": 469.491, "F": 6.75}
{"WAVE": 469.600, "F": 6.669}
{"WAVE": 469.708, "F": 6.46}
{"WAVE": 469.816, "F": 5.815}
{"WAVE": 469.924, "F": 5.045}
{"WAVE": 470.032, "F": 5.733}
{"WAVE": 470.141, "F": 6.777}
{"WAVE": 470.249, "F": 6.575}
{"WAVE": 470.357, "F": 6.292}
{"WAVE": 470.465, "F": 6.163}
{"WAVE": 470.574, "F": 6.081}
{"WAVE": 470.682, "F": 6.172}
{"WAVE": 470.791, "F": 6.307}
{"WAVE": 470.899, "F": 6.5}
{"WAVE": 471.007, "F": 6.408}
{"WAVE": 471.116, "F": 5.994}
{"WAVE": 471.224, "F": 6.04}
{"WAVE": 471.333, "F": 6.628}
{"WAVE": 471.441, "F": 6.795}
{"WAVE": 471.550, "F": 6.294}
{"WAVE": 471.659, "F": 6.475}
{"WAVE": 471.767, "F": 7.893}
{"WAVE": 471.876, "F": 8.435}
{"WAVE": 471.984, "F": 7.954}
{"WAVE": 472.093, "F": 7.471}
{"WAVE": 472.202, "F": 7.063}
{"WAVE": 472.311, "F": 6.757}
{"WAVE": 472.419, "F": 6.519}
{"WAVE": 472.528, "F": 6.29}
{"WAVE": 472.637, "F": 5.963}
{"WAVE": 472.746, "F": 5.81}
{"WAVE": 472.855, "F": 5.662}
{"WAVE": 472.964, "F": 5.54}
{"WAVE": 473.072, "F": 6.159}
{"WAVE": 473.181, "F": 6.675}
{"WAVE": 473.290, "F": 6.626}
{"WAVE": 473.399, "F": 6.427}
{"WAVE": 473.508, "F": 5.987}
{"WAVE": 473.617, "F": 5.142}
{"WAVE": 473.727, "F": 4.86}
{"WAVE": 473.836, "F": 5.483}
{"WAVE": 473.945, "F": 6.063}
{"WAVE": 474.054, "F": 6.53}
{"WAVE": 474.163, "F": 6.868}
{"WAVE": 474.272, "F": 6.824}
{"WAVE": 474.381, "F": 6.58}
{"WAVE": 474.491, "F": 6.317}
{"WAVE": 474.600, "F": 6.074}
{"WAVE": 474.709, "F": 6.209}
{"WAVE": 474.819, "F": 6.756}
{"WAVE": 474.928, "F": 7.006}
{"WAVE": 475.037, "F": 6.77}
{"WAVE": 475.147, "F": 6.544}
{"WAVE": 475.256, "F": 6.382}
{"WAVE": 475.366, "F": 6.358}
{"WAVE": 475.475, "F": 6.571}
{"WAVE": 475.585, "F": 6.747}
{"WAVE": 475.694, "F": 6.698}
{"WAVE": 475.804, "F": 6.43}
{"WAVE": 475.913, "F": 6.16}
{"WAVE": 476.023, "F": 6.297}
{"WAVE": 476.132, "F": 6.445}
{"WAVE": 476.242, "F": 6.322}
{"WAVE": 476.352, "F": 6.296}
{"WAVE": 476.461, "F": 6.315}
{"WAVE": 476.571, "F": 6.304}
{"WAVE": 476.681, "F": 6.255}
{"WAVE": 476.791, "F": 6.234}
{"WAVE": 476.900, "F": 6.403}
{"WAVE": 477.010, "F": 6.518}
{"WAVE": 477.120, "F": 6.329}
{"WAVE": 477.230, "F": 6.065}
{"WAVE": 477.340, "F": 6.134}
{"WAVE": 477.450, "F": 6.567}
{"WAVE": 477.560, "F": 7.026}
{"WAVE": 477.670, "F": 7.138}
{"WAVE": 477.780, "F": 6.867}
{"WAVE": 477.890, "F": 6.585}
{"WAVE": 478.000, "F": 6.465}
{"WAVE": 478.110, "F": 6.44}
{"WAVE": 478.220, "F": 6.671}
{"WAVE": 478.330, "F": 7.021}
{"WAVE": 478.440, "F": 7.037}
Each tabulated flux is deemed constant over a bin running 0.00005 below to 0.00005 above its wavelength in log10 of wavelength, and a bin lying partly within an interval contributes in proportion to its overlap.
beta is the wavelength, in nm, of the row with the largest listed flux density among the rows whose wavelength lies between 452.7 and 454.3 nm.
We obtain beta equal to 454.284 nm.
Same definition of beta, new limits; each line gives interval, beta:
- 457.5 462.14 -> 461.453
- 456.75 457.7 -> 457.012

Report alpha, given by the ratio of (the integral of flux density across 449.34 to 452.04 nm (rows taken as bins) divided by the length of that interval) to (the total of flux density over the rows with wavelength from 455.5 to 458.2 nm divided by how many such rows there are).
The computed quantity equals 0.94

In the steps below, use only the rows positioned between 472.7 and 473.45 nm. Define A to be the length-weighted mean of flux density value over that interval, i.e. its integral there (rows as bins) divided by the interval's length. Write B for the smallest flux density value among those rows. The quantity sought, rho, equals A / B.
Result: 1.107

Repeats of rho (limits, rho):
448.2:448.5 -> 1.061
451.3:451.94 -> 1.010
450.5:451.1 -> 1.101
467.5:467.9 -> 1.015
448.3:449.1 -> 1.133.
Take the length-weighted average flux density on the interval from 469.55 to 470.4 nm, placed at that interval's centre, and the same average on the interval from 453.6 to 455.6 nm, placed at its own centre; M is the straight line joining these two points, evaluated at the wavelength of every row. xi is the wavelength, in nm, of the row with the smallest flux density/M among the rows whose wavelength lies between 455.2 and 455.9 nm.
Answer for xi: 455.436 nm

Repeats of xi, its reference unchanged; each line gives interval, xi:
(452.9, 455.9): 453.344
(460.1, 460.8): 460.498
